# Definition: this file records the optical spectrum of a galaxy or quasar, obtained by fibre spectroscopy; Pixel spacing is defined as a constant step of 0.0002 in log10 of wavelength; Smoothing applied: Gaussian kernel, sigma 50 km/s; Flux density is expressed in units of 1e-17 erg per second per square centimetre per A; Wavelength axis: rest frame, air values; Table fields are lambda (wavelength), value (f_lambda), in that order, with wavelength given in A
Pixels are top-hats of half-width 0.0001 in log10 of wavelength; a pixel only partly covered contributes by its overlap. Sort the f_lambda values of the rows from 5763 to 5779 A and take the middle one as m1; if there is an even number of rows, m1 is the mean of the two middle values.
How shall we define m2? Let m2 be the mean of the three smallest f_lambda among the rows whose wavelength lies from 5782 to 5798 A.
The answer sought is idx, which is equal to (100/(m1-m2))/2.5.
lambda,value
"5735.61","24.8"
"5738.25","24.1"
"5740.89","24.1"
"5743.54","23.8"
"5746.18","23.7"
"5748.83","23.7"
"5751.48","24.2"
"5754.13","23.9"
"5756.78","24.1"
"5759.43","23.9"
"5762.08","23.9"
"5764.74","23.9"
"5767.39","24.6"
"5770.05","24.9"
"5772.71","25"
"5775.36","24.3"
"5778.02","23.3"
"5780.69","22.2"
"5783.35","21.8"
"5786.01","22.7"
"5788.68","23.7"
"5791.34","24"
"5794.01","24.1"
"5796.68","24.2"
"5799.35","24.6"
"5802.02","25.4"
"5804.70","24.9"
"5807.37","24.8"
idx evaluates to 23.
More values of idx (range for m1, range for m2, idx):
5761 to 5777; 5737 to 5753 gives 56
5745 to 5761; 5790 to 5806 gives -200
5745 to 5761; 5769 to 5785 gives 27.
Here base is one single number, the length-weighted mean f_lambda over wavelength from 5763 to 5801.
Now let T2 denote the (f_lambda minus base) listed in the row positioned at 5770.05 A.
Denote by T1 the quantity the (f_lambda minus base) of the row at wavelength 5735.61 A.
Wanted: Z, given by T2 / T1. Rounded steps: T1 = 1.0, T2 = 1.1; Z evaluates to 1.1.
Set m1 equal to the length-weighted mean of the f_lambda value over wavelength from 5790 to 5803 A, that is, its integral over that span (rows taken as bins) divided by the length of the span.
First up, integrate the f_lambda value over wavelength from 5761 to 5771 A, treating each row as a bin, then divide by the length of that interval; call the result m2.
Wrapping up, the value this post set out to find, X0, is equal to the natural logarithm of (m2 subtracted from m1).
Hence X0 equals -2.0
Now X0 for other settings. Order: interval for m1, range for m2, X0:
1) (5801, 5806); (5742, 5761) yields 0.2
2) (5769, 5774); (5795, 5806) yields -1.6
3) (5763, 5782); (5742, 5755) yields -1.8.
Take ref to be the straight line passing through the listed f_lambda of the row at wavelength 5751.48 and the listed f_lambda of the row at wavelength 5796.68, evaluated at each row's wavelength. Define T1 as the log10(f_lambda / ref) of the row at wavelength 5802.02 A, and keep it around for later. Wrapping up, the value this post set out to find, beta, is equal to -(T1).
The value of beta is -0.021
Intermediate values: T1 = 0.021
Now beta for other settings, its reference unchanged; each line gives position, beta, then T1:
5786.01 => 0.028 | -0.028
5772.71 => -0.014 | 0.014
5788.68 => 0.009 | -0.009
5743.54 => 0.007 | -0.007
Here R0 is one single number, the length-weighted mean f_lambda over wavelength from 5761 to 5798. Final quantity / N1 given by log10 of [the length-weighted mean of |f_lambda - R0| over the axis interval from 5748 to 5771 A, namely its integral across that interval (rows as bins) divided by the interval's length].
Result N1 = -0.43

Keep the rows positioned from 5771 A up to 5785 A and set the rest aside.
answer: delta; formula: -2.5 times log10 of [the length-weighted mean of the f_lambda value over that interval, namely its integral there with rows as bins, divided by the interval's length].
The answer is -3.42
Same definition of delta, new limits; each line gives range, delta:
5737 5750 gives -3.45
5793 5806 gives -3.48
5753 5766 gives -3.45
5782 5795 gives -3.42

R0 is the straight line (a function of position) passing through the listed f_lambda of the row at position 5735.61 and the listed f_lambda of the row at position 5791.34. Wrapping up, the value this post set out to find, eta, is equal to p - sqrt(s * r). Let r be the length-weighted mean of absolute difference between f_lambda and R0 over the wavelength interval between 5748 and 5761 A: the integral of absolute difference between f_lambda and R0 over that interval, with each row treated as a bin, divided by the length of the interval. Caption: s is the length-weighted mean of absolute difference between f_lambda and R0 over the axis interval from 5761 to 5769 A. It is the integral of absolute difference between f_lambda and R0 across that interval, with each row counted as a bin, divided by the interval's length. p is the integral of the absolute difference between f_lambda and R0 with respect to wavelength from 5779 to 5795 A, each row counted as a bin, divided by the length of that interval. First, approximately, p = 1.04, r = 0.56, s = 0.42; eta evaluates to 0.55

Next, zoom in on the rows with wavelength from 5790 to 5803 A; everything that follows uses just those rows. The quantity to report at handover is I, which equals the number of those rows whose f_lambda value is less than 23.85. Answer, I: 0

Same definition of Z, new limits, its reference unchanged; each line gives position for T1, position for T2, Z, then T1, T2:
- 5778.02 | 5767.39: -1.5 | -0.5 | 0.8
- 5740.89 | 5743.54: -0.1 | 0.3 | 0.0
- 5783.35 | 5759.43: 0.0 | -2.0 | 0.1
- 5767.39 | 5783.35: -2.6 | 0.8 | -2.0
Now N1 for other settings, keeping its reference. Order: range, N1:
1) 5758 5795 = -0.15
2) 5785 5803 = -0.20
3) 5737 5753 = -0.67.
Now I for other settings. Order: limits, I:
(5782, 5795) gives 3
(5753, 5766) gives 0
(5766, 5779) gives 1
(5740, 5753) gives 3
